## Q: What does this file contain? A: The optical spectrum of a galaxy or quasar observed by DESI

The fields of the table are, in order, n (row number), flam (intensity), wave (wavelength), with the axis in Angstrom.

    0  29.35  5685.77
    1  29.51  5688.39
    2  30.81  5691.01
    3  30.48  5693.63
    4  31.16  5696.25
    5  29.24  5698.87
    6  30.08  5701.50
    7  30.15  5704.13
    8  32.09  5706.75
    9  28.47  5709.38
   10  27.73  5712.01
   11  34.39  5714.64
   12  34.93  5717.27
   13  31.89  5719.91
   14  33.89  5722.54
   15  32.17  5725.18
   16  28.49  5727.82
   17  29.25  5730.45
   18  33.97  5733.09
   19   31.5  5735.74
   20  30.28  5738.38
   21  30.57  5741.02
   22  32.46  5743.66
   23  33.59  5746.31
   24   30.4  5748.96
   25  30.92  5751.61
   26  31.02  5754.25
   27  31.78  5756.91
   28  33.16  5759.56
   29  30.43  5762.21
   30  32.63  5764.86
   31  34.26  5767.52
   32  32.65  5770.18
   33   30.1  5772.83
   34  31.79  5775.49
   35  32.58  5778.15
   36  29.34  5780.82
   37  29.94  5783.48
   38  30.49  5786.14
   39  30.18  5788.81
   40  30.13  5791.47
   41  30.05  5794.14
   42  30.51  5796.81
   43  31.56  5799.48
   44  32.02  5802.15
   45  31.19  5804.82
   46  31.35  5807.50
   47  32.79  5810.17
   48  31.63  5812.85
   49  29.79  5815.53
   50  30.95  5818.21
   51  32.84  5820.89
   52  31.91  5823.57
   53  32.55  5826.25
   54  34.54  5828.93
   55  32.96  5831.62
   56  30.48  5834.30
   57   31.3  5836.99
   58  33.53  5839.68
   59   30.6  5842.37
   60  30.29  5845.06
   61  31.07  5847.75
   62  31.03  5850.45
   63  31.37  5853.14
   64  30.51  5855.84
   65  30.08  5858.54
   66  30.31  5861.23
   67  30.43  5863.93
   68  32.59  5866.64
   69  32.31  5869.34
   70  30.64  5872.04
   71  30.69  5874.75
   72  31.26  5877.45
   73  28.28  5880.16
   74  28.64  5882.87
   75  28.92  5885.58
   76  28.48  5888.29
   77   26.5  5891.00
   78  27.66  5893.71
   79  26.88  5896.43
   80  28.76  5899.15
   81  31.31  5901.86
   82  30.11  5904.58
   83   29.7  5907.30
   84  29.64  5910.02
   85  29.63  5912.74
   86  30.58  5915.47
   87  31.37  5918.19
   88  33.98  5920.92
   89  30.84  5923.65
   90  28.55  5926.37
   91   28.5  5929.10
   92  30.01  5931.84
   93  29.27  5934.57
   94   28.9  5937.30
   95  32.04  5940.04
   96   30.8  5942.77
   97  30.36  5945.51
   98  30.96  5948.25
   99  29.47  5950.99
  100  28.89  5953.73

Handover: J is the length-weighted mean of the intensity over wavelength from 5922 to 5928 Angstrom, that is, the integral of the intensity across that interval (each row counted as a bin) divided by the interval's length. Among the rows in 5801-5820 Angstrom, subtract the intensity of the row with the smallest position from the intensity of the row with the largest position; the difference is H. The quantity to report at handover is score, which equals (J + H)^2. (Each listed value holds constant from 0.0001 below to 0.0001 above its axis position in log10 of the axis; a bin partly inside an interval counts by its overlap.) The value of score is 830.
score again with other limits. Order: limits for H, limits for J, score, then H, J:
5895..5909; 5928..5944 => 1073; 3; 29.9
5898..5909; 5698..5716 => 979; 1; 30.3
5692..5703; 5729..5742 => 943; 0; 31.1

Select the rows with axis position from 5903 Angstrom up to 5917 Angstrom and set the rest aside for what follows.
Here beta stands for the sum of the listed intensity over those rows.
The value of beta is 149.7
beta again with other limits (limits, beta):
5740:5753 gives 157.9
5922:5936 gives 147.2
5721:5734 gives 157.8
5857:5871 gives 155.7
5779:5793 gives 150.1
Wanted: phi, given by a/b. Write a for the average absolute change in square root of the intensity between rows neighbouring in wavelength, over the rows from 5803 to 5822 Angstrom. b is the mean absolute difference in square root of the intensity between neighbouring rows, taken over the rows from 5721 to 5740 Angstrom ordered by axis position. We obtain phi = 0.5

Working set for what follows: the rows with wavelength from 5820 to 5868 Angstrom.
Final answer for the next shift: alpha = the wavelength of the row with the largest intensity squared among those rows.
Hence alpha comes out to 5828.93 Angstrom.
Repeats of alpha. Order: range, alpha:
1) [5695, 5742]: 5717.27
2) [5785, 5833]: 5828.93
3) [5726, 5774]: 5767.52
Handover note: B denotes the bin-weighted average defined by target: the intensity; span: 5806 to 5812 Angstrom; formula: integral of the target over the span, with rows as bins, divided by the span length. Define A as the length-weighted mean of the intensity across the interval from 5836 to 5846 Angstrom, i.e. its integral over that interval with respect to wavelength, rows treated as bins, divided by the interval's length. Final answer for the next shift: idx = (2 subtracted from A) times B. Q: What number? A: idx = 943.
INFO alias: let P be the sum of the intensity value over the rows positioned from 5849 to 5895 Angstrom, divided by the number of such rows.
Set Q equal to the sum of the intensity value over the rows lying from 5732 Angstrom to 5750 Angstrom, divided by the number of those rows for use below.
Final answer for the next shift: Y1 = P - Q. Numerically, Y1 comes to -1.8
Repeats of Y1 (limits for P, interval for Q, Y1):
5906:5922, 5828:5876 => -0.6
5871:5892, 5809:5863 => -2.4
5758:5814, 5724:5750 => 0.1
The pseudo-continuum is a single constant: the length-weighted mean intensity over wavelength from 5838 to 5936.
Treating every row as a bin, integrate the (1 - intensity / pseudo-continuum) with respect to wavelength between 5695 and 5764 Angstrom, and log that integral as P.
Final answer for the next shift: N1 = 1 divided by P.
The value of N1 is -0.4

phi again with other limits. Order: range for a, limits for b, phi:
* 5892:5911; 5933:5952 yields 1.0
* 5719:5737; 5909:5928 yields 1.6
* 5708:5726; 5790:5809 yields 4.8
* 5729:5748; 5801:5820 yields 1.8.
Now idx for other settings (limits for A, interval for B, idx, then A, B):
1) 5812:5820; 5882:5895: 808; 30.8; 28.0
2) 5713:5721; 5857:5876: 977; 33.5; 31.0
